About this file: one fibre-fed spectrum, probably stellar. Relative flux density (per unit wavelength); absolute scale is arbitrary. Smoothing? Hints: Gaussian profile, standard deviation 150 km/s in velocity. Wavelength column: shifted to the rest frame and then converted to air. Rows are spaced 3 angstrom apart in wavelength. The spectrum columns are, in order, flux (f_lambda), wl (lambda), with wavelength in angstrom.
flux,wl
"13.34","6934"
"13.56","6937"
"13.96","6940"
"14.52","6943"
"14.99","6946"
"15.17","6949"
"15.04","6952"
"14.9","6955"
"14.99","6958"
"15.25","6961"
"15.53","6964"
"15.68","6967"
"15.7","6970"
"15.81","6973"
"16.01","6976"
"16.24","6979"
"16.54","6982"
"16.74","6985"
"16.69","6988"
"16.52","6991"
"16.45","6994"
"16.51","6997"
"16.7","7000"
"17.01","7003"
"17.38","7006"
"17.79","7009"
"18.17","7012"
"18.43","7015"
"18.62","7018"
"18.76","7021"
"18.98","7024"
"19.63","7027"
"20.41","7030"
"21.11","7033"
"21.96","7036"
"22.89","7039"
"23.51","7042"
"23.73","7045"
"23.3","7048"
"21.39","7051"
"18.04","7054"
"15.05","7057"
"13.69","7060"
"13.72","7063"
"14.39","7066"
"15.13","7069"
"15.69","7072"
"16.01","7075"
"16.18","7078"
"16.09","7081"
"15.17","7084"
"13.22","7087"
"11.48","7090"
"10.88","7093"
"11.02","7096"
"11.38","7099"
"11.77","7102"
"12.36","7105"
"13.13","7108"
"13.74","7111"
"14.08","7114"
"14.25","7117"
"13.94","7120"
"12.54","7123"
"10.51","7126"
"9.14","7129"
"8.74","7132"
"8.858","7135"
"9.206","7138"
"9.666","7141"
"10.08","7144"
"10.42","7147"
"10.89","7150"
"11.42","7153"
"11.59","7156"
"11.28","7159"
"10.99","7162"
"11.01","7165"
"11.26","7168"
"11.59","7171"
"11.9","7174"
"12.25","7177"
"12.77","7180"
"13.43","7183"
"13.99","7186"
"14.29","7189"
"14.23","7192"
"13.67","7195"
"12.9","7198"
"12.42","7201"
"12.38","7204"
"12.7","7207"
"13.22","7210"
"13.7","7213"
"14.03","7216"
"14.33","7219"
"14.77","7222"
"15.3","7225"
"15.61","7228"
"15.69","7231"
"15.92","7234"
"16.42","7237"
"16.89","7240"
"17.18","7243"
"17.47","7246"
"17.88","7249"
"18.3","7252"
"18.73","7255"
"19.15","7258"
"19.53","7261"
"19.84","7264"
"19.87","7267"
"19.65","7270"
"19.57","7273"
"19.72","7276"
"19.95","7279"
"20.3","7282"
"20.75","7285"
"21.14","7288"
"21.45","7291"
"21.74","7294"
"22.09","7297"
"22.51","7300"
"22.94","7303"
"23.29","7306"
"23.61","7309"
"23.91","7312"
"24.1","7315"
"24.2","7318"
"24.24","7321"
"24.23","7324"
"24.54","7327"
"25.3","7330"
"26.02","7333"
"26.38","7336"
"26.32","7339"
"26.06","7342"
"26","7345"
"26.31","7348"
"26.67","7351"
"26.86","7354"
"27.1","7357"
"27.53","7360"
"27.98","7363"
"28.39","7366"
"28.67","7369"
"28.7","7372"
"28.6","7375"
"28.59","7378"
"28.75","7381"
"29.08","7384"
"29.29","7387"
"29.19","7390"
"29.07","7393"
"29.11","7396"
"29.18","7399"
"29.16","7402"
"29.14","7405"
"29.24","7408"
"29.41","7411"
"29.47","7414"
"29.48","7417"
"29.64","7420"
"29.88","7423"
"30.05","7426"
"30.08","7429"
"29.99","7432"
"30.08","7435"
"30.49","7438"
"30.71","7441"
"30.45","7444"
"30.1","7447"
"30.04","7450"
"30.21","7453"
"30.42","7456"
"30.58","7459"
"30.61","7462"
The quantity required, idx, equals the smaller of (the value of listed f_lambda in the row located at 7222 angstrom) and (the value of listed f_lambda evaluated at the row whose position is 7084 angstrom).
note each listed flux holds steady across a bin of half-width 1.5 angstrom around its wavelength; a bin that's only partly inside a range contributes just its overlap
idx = 14.8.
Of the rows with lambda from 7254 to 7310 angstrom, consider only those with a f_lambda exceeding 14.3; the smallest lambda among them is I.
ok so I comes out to 7255 angstrom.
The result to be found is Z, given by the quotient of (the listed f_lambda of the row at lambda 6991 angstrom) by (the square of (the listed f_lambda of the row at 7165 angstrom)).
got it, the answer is 0.136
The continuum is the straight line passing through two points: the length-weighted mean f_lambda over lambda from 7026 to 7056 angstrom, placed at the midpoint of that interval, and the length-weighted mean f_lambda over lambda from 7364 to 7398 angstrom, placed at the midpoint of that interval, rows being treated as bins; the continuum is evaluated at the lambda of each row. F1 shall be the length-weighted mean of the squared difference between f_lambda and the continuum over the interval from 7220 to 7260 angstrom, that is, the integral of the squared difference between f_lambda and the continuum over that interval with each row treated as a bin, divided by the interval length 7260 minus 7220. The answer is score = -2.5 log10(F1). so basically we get -4.8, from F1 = 81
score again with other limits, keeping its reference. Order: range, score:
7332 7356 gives -1.2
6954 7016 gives -3.0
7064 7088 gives -4.3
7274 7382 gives -2.8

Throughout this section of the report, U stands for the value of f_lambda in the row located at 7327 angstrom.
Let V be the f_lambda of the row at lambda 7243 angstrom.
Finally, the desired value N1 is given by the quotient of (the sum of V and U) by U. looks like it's 1.70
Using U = 24.54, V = 17.18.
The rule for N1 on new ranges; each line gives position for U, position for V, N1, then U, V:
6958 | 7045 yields 2.58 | 14.99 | 23.73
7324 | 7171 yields 1.48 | 24.23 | 11.59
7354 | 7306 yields 1.87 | 26.86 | 23.29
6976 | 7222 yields 1.92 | 16.01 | 14.77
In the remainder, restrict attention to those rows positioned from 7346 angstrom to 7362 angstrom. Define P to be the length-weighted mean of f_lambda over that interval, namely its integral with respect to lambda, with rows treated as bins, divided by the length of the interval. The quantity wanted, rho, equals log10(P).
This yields 1.43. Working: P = 27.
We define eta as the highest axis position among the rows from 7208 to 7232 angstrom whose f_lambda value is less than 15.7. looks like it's 7231 angstrom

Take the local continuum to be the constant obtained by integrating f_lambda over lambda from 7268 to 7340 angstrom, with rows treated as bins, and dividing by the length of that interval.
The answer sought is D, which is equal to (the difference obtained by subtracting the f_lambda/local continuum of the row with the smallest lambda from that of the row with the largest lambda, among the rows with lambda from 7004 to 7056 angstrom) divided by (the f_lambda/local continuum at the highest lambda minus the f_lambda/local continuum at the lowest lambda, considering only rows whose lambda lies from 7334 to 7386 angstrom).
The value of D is 0.24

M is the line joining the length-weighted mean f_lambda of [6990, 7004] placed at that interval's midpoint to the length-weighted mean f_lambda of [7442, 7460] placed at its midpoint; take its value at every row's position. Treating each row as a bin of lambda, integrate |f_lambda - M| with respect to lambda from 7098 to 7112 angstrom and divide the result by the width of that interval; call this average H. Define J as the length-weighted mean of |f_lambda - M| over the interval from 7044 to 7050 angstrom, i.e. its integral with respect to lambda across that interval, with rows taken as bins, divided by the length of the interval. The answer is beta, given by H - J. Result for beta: 2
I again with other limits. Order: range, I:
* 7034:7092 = 7036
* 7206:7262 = 7219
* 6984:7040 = 6985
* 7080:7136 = 7081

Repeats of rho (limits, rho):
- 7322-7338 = 1.40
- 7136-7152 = 1.00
